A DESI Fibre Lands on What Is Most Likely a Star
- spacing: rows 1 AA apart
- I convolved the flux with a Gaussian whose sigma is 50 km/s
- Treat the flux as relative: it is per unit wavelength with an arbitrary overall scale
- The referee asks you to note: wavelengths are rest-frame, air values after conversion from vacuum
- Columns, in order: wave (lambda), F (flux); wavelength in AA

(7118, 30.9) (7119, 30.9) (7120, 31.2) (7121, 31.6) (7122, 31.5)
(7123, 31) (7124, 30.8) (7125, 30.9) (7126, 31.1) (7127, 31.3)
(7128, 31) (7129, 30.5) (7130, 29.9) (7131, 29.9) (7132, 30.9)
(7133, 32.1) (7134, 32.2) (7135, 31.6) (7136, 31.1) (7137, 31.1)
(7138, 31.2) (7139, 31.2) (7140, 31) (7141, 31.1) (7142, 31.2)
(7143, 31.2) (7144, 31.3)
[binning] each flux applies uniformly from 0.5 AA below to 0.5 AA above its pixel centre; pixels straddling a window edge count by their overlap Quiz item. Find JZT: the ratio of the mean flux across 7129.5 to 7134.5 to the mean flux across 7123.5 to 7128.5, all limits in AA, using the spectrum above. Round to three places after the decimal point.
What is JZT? 0.999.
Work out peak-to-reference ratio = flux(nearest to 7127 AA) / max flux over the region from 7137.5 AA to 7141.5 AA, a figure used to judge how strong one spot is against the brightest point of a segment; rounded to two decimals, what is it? 1.00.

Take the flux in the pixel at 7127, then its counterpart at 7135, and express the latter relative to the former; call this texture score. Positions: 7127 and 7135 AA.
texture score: 1.010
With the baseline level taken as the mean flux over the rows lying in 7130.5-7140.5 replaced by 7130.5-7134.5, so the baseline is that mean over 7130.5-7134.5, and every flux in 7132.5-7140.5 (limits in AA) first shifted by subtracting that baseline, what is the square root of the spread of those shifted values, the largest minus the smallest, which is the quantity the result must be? 1.10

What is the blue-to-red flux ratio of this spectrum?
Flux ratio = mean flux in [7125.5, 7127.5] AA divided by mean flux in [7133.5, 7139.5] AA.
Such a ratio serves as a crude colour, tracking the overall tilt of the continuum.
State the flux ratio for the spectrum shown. 0.994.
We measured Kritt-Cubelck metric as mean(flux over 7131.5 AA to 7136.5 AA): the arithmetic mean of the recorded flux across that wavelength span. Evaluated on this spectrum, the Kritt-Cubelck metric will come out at 31.58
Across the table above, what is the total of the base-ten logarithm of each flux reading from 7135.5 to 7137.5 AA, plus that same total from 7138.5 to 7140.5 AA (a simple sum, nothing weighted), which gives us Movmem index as 5.971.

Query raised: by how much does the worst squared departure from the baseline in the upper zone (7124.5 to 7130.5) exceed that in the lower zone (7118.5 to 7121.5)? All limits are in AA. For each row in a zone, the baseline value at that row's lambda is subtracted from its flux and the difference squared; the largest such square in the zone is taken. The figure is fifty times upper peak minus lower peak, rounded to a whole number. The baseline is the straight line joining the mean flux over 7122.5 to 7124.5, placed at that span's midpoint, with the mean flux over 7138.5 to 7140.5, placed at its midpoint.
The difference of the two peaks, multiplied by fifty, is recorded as 32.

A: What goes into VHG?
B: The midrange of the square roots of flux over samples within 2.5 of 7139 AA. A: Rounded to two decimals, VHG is 5.58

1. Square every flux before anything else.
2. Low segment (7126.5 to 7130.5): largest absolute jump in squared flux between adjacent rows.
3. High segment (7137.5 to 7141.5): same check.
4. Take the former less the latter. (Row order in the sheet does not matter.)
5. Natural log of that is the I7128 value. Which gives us 3.17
